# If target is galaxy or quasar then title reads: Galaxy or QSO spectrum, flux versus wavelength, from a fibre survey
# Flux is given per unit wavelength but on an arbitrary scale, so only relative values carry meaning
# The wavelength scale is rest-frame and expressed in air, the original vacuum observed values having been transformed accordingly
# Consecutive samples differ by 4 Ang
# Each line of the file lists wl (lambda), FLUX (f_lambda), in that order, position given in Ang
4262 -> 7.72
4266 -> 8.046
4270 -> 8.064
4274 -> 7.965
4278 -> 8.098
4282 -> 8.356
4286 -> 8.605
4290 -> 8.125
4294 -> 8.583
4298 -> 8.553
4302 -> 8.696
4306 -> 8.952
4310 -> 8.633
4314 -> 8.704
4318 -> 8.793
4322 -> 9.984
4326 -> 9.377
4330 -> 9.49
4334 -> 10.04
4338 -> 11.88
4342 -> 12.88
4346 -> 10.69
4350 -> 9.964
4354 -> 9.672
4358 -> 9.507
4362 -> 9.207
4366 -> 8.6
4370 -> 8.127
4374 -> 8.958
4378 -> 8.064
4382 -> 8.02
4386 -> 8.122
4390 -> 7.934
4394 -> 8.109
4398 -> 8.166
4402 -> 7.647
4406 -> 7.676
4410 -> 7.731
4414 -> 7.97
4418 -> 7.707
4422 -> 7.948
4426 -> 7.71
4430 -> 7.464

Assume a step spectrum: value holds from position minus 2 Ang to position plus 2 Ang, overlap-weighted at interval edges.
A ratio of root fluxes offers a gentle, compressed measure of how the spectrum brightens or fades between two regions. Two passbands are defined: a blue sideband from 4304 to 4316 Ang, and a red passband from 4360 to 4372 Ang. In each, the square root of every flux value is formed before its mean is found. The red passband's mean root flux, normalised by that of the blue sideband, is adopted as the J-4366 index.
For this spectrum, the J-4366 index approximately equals 0.99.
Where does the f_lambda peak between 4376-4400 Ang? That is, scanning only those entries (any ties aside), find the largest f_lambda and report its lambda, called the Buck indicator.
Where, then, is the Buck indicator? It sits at 4398 Ang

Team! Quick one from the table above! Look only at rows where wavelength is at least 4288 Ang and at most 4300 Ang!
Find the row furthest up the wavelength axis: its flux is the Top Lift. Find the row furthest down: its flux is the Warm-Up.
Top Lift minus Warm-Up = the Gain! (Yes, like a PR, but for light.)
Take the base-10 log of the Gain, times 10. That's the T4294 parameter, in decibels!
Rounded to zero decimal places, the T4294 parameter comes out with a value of -4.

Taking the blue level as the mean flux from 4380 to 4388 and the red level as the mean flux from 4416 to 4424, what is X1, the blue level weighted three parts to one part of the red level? 8.0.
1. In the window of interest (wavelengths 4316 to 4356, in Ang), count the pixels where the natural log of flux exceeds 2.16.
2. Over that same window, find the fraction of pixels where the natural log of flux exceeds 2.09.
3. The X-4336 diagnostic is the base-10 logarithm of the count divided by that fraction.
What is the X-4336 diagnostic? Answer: 1.0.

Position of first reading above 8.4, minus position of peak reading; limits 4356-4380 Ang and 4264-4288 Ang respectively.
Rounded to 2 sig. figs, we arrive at 72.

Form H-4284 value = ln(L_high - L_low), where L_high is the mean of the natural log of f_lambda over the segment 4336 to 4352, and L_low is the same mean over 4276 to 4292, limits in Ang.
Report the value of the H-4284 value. -1.2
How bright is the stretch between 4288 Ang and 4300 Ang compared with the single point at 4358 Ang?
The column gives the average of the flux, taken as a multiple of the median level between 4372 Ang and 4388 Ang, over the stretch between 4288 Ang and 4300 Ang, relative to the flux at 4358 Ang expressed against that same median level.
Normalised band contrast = 0.89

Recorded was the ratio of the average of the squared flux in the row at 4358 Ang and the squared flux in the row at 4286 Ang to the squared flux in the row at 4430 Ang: 1.48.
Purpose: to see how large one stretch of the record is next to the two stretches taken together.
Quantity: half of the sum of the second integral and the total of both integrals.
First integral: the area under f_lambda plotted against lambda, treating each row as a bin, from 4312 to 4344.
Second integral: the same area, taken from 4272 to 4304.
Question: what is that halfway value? 430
